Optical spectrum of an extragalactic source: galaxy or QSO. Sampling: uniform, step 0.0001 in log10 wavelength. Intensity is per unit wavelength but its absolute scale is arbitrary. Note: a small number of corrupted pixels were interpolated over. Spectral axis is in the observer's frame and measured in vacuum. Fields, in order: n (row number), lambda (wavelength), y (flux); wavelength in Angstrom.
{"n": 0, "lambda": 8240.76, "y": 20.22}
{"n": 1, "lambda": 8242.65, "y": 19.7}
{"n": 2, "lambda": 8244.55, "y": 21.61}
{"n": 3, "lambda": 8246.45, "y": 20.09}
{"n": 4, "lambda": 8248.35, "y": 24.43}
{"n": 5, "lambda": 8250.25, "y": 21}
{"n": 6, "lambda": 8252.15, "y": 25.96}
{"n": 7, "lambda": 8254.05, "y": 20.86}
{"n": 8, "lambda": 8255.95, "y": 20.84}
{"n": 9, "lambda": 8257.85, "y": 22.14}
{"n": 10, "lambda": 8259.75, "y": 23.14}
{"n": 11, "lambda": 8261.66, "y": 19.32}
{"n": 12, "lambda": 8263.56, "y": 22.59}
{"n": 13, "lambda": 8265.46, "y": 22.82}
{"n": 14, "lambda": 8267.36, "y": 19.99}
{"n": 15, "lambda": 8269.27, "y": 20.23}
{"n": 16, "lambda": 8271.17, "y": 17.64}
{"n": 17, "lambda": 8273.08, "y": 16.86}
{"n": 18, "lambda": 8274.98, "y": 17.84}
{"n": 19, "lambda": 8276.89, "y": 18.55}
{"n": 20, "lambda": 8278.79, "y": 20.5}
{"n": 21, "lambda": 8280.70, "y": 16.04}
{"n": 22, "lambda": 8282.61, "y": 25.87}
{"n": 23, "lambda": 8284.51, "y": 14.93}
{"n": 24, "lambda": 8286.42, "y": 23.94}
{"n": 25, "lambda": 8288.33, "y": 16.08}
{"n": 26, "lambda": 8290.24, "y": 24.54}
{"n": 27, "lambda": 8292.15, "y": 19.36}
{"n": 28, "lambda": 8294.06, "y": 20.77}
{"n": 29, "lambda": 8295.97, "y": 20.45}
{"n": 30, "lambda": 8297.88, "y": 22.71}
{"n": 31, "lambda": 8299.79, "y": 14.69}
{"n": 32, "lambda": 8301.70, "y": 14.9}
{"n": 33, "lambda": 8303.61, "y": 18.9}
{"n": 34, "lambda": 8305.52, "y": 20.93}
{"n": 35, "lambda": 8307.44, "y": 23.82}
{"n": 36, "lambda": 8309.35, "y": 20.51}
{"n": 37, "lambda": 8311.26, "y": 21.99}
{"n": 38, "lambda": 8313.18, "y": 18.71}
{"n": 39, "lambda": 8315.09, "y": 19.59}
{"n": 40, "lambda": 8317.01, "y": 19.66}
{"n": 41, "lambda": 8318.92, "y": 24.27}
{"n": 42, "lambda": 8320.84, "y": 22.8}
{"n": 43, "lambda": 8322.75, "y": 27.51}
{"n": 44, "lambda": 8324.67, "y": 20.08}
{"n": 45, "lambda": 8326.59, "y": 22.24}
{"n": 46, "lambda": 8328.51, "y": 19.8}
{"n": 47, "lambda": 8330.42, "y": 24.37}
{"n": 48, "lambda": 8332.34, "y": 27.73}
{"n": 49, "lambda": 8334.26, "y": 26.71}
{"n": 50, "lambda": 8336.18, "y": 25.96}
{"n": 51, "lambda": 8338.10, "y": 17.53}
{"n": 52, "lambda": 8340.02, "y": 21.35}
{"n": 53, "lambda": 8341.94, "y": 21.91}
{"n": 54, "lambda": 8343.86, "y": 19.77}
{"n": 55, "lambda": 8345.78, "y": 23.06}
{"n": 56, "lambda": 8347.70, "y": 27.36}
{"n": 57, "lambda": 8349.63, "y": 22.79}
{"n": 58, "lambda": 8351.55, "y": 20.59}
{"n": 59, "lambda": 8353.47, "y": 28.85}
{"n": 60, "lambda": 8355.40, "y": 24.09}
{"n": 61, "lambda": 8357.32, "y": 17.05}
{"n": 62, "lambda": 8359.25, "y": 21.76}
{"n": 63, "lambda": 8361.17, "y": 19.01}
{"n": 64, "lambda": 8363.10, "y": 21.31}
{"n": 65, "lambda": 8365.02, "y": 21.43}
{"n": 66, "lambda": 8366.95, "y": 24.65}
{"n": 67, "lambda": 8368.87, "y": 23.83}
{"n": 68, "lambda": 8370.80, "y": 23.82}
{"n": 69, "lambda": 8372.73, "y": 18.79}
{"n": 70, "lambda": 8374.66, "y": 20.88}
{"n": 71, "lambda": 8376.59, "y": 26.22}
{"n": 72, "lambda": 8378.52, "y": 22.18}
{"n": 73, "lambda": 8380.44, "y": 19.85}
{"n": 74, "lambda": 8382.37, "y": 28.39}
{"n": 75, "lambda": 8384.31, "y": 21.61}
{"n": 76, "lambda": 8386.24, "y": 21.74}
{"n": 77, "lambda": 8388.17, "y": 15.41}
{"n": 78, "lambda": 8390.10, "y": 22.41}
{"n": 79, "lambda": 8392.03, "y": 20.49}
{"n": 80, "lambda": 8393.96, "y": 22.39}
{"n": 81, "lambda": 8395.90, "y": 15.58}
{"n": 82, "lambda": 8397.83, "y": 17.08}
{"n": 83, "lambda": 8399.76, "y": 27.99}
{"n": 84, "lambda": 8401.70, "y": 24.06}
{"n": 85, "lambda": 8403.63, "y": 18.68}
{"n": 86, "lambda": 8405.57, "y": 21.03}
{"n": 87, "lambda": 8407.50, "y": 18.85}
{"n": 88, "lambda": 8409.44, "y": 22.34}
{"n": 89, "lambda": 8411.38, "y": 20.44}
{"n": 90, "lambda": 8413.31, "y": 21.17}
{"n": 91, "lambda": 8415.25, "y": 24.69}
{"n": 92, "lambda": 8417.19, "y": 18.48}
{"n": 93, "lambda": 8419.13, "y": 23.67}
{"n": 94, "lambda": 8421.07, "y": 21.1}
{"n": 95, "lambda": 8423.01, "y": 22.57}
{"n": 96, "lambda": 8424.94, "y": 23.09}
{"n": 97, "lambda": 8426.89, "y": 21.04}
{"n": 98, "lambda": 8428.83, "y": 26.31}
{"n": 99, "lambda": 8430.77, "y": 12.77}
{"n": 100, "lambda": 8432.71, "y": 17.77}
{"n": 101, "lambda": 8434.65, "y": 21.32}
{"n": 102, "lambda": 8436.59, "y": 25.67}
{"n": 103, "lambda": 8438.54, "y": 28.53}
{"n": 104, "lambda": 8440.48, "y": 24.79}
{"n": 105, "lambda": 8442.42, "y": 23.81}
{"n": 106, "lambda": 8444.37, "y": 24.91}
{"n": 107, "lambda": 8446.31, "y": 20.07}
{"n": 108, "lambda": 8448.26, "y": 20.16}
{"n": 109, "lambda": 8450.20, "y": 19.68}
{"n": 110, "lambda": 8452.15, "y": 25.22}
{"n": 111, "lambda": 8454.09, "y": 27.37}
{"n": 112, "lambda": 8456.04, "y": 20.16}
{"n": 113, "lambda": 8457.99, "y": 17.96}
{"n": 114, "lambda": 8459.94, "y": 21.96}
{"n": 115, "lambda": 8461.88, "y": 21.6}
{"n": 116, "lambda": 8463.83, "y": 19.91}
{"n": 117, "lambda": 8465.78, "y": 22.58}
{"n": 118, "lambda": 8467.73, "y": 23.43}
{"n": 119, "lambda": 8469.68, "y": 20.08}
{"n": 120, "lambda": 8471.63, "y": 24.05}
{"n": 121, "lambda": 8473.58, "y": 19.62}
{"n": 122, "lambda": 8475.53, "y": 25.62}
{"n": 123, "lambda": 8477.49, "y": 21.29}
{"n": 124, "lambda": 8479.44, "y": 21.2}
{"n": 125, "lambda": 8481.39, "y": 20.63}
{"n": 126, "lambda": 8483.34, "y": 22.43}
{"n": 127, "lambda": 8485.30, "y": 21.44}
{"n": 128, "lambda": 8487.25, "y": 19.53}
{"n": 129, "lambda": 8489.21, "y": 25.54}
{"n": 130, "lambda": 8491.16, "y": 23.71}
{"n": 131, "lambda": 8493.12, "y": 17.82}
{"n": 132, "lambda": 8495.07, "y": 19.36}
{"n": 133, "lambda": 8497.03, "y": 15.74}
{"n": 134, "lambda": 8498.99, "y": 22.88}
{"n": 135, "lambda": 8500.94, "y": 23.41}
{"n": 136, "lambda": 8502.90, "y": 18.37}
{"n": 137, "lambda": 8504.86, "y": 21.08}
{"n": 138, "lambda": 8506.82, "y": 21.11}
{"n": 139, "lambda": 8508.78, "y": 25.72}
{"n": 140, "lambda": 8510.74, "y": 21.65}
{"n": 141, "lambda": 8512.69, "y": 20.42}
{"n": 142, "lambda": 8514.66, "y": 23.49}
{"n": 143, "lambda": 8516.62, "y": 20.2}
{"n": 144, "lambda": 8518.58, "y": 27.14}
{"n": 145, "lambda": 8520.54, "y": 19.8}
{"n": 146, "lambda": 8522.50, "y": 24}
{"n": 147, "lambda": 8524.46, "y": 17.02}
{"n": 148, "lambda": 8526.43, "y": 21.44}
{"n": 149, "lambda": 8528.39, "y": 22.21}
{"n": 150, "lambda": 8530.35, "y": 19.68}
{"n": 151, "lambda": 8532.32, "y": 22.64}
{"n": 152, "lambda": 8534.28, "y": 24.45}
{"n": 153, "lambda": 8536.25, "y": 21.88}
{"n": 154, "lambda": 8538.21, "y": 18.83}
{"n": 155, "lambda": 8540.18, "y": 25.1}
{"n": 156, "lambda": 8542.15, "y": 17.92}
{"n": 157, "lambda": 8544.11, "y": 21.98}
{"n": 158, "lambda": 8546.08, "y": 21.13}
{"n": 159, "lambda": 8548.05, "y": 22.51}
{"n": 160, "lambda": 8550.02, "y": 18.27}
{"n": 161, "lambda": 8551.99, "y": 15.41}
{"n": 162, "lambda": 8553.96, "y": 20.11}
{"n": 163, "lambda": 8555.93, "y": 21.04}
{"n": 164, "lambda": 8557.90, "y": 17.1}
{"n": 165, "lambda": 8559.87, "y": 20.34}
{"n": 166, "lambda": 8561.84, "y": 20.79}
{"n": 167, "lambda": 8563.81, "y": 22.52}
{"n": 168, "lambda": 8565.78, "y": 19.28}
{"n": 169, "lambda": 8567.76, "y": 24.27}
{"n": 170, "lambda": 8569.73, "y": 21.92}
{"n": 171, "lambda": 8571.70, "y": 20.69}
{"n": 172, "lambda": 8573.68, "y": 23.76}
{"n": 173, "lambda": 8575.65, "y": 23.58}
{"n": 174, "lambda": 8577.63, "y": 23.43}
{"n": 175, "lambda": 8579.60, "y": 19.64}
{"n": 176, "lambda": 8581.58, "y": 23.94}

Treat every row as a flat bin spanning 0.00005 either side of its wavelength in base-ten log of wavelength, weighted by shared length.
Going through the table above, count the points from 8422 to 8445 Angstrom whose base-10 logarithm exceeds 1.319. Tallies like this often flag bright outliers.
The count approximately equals 10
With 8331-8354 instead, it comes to 9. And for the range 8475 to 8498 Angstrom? 7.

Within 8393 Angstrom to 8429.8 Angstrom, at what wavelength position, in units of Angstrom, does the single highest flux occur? 8399.76 Angstrom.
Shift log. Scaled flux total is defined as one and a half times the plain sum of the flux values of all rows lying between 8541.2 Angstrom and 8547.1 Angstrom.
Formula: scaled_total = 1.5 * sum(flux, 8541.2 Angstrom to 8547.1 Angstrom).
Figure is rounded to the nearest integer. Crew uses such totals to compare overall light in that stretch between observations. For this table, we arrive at 92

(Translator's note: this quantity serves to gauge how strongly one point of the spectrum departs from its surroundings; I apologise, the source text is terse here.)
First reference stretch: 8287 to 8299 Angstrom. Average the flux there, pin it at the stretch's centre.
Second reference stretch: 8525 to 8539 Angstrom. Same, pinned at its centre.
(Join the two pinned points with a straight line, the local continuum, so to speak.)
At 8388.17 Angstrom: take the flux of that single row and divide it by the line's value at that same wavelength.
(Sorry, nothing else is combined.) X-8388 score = 0.73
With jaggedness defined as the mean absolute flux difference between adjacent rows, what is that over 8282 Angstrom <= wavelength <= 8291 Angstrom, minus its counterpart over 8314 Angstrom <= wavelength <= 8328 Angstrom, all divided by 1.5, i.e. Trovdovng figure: 3.8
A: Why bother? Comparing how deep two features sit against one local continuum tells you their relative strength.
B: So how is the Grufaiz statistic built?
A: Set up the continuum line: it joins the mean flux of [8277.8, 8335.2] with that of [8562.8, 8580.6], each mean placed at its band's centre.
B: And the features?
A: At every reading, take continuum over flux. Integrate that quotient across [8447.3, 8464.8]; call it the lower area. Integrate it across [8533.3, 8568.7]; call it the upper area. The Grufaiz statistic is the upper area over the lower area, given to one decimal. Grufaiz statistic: 2.1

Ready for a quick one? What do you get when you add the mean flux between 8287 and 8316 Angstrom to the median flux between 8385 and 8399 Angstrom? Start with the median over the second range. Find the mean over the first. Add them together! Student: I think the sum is 40.4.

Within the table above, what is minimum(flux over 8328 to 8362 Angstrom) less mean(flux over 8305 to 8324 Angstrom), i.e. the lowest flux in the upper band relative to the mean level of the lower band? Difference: -4.9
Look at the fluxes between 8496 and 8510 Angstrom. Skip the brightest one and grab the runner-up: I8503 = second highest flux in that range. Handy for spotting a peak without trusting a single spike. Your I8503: 23.41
